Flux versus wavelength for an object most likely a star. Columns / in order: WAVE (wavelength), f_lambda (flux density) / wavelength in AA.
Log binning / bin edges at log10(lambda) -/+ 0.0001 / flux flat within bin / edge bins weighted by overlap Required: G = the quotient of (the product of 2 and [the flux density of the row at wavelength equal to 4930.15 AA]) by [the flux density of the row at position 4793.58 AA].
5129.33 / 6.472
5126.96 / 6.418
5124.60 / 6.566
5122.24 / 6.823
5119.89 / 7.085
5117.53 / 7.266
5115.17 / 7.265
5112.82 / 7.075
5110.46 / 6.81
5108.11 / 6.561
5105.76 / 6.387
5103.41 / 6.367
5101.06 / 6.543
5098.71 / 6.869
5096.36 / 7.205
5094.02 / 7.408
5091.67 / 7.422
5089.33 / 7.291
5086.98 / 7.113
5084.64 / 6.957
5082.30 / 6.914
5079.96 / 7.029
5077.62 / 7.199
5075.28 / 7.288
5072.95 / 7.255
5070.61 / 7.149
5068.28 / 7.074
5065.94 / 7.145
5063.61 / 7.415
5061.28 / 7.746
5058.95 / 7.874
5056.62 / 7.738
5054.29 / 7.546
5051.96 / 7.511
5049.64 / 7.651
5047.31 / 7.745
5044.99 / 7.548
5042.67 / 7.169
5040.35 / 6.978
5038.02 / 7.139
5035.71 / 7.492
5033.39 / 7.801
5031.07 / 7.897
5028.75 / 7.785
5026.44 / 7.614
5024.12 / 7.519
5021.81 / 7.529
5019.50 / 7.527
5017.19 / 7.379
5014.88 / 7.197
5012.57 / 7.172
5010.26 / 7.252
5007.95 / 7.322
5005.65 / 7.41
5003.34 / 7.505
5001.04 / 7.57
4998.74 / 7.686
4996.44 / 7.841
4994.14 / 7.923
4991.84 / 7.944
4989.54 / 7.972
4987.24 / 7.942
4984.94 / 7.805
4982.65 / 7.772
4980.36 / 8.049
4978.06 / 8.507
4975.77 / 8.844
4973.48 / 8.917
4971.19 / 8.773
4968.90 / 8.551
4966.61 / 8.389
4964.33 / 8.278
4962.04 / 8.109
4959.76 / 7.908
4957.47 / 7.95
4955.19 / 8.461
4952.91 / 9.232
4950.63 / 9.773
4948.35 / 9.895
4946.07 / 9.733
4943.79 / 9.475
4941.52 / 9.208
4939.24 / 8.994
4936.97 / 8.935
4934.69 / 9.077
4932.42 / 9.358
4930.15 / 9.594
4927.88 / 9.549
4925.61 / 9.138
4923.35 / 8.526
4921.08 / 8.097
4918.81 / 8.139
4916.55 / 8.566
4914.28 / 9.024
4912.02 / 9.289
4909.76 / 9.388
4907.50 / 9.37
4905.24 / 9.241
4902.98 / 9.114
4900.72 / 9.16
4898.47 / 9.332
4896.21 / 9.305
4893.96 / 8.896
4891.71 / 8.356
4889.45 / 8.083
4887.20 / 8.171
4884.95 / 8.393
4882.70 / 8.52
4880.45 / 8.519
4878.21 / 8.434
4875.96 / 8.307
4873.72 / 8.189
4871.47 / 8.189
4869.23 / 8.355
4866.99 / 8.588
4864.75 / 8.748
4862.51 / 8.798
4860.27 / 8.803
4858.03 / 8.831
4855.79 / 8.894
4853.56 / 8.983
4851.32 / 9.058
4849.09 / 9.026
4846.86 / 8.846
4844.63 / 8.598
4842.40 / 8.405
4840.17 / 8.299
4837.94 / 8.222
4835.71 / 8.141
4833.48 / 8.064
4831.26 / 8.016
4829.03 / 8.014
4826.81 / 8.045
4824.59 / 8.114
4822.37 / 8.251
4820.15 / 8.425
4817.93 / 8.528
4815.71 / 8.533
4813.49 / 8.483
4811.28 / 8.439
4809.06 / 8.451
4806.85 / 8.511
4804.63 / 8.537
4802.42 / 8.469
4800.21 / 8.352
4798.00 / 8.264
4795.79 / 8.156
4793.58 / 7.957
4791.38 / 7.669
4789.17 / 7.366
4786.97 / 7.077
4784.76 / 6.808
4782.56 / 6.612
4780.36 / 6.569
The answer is 2.41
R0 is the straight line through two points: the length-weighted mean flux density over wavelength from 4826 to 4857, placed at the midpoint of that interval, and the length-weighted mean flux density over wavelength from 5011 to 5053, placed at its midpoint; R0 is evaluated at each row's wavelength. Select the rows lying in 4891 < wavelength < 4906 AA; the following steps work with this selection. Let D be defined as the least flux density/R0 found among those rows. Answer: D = 1.02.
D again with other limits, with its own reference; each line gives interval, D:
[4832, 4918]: 0.95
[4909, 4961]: 1.00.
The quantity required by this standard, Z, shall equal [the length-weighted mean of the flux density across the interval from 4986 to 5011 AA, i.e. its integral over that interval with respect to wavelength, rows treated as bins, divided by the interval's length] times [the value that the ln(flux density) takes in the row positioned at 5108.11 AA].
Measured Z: 14.4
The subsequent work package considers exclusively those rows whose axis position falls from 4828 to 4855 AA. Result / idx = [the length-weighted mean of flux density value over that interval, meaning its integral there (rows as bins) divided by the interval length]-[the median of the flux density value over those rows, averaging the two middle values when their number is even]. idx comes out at 0.13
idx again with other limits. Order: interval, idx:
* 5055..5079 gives 0.12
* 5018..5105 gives -0.08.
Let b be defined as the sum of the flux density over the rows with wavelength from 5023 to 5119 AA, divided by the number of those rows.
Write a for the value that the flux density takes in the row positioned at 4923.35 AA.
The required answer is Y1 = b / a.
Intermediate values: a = 8.526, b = 7.3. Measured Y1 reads 0.85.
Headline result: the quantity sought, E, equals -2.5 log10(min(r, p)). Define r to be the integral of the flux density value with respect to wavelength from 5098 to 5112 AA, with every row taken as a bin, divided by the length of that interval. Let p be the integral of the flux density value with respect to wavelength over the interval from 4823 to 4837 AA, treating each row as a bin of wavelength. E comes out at -2.05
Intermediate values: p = 113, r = 6.6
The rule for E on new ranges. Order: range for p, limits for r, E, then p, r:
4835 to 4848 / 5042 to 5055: -2.19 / 110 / 7.5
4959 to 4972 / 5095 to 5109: -2.06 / 108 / 6.7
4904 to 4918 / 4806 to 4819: -2.32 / 128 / 8.5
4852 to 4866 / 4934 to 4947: -2.41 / 124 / 9.2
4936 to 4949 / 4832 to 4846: -2.30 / 122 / 8.3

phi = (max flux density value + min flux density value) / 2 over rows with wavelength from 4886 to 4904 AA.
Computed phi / 8.7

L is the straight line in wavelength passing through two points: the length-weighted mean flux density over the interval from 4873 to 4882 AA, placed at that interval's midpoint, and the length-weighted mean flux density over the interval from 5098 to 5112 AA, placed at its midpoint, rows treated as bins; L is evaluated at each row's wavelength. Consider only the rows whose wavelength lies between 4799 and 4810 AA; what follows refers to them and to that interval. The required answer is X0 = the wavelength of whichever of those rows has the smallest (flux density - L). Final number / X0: 4800.21 AA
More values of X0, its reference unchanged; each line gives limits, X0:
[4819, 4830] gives 4829.03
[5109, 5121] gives 5110.46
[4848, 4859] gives 4858.03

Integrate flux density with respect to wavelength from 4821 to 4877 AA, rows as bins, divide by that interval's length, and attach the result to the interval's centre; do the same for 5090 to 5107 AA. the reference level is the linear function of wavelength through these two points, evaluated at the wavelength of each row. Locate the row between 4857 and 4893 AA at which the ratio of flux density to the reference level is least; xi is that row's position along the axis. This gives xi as 4871.47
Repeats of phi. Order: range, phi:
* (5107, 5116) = 6.9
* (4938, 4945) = 9.2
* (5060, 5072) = 7.4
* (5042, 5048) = 7.5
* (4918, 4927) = 8.6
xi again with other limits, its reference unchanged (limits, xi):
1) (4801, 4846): 4829.03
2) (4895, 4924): 4921.08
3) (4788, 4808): 4789.17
